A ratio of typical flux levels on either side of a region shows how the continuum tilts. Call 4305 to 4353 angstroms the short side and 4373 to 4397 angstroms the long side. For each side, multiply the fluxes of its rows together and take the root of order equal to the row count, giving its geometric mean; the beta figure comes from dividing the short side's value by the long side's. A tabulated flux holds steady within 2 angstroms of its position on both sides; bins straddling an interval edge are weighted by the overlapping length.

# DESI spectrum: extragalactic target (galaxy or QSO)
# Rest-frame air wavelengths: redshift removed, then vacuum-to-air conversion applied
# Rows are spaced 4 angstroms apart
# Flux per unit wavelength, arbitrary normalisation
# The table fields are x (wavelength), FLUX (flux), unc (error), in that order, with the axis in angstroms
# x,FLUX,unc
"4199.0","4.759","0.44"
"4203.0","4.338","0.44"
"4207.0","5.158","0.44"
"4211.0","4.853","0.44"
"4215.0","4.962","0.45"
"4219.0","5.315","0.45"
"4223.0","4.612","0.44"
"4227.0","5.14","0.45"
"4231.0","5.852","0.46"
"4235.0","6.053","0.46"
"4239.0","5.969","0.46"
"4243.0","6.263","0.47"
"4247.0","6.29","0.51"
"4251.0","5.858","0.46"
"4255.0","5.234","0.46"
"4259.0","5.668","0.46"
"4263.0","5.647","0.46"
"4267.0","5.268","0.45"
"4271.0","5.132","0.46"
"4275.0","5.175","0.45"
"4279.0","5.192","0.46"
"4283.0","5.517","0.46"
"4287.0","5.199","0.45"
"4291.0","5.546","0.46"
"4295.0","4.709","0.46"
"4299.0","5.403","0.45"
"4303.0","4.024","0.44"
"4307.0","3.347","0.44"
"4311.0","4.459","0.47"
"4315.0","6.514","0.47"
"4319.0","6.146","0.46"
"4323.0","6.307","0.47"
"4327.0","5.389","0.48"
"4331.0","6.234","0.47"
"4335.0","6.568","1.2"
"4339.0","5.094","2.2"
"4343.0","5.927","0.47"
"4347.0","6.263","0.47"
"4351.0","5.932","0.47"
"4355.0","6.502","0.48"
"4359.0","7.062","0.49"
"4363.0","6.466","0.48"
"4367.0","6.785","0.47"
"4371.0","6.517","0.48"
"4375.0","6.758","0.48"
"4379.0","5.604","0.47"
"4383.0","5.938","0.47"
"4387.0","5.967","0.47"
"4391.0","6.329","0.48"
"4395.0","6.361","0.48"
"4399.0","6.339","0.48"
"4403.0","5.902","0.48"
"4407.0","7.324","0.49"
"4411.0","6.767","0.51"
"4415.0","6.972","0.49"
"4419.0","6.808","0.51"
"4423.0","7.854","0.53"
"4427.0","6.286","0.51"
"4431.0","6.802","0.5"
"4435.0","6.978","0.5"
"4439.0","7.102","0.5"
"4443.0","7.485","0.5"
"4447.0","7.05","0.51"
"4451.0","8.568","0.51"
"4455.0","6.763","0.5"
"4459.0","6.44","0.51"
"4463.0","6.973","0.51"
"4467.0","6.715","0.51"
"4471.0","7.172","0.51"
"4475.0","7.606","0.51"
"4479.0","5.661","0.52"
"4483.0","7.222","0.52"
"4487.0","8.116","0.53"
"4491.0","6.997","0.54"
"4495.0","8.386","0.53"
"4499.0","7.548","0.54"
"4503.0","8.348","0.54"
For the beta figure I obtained 0.91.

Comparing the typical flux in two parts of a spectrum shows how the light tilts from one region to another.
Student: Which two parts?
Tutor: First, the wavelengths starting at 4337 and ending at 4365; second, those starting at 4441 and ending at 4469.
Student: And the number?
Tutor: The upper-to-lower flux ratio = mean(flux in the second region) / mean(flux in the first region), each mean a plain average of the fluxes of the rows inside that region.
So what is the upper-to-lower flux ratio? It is 1.16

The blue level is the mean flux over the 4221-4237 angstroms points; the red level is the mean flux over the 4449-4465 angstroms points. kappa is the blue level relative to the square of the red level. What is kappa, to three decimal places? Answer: 0.105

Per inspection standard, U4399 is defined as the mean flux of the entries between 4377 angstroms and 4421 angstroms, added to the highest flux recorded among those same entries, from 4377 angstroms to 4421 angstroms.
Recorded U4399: 14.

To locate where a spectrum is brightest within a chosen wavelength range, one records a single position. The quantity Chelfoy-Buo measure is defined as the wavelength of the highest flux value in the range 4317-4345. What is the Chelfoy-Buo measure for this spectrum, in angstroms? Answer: 4335.0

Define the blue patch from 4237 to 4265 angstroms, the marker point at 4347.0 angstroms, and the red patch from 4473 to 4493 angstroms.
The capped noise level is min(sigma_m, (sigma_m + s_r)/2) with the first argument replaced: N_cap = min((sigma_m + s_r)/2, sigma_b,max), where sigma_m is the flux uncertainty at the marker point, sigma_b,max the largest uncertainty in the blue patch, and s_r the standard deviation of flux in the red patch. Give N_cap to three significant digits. 0.510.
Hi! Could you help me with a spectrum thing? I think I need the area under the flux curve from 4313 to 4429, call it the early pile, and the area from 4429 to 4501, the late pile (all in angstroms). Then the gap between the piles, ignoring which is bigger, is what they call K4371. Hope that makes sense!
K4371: 221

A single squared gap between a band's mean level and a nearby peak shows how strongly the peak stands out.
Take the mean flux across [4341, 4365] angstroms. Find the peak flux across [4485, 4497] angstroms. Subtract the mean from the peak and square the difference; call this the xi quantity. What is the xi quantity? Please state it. 4.1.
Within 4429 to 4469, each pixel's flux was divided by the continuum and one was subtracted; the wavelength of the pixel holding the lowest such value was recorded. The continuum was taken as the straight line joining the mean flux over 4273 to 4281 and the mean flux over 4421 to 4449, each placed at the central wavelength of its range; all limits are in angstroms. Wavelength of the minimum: 4459.0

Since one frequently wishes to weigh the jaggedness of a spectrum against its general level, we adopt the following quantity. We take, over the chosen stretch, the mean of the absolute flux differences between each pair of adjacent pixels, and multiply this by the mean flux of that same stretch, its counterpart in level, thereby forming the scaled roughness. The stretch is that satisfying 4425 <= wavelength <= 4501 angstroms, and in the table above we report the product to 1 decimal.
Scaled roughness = 5.8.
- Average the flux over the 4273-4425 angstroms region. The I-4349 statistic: 6.0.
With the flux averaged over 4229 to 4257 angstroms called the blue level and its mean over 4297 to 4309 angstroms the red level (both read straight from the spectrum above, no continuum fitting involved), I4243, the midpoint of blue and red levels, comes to 5.1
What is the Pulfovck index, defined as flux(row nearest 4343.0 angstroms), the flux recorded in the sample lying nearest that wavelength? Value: 5.927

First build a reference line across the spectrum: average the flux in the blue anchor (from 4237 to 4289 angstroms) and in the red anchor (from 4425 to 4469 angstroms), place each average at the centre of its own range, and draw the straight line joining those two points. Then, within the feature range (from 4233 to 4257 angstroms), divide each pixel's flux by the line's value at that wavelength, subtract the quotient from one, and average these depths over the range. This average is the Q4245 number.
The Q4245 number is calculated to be -0.10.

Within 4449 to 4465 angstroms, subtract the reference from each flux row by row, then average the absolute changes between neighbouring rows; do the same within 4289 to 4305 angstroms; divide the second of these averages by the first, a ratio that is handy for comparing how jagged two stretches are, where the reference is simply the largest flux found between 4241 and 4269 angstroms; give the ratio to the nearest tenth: 1.1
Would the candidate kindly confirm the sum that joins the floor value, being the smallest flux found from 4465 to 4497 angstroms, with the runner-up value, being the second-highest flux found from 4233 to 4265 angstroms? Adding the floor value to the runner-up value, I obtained 11.9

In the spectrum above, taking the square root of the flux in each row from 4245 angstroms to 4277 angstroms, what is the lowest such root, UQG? 2.27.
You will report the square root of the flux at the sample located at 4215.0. 2.2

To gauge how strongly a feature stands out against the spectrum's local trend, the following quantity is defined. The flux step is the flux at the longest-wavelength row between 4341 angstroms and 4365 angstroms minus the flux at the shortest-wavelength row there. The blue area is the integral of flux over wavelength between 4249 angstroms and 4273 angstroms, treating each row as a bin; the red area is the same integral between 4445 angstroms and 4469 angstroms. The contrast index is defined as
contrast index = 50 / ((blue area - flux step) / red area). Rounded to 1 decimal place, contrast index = 65.1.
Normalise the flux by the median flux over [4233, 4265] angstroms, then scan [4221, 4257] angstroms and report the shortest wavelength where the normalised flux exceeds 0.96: 4231.0 angstroms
